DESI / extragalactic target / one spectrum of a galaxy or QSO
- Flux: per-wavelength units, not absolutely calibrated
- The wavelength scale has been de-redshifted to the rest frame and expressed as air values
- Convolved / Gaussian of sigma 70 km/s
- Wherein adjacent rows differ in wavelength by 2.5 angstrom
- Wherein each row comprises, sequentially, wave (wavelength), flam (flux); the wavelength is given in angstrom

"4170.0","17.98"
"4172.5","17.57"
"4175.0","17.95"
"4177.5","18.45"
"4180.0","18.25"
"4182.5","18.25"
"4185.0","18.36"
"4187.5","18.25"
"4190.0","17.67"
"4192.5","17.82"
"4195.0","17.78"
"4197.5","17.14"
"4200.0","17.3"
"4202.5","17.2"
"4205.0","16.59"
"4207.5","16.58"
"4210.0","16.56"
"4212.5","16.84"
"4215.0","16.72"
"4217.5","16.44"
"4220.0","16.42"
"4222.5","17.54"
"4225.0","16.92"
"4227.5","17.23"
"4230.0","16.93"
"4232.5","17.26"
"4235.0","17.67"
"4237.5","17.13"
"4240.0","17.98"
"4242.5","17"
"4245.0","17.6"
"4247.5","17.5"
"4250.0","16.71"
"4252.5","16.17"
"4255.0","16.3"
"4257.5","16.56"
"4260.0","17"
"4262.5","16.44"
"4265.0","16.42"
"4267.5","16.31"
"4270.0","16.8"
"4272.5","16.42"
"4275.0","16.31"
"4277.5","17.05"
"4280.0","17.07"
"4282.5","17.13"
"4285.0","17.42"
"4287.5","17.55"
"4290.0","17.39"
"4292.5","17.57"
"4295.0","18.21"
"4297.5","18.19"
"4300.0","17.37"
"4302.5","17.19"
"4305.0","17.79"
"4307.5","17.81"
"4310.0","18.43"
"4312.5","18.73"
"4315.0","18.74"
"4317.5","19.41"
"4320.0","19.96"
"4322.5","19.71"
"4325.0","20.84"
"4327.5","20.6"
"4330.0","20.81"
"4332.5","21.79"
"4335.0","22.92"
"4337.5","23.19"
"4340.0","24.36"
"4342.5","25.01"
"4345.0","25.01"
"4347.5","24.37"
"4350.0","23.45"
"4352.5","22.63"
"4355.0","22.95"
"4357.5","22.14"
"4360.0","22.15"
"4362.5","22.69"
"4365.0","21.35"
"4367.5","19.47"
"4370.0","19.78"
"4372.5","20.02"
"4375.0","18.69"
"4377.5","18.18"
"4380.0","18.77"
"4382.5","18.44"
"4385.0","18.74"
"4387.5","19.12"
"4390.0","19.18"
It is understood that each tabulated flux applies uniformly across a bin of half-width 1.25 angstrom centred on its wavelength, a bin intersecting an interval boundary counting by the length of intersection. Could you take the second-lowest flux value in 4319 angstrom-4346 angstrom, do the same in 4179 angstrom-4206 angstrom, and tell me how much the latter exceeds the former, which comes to -2.8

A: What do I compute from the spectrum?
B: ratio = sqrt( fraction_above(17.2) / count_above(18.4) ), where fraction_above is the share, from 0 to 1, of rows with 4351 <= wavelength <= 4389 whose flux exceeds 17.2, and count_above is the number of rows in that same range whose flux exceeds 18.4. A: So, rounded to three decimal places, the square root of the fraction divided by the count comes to 0.267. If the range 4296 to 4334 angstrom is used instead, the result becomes 0.306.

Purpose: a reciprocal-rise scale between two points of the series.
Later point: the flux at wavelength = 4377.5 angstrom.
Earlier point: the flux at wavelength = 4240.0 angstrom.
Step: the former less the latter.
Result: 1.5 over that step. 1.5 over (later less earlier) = 7.5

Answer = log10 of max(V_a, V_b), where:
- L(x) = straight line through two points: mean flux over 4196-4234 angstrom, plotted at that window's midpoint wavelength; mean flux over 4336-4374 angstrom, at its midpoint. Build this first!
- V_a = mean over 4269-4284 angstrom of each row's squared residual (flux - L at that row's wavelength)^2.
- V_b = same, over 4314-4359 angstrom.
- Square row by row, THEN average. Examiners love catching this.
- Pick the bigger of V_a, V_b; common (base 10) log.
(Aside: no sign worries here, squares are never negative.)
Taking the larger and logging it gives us 0.83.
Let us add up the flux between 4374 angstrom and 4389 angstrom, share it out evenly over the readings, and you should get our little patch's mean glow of 18.7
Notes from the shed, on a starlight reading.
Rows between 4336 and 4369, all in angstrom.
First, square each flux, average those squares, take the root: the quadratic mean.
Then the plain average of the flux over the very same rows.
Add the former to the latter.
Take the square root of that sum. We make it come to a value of 6.8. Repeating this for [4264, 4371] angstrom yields 6.3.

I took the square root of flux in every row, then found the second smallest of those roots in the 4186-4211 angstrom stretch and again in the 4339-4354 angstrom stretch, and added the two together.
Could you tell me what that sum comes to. 8.91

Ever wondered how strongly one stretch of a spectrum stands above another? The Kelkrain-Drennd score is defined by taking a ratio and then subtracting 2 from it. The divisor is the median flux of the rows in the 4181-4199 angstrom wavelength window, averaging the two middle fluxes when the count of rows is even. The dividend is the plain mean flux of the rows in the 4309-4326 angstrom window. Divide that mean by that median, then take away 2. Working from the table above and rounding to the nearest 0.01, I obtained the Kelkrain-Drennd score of -0.91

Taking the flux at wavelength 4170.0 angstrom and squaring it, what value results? 323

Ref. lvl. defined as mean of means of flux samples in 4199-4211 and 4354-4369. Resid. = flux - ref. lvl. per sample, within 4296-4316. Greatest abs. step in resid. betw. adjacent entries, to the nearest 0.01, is 0.82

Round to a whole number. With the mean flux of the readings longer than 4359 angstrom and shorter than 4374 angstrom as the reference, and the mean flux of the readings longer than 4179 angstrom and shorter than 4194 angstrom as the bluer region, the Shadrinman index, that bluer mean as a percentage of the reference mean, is 87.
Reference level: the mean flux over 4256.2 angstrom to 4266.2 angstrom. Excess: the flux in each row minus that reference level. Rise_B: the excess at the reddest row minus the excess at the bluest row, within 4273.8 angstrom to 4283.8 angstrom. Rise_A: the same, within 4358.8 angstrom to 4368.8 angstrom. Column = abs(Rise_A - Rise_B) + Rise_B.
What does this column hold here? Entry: 4.3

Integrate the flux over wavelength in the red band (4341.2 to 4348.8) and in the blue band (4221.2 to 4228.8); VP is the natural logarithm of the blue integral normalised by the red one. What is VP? -0.36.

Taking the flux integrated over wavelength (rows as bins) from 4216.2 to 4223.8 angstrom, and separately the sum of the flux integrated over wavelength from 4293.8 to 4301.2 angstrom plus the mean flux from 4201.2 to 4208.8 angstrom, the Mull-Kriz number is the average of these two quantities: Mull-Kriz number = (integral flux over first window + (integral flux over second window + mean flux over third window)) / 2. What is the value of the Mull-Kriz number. 139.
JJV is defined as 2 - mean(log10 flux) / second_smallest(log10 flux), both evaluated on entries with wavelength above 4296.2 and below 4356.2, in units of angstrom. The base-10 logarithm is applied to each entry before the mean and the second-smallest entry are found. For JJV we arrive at 0.938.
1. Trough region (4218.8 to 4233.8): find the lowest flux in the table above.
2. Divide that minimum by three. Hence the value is 5.47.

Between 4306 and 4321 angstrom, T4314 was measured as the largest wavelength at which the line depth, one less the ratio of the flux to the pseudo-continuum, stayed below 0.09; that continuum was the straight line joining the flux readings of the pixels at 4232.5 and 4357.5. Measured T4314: 4320.0 angstrom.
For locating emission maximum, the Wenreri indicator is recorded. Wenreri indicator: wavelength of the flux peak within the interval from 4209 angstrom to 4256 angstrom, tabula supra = 4240.0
